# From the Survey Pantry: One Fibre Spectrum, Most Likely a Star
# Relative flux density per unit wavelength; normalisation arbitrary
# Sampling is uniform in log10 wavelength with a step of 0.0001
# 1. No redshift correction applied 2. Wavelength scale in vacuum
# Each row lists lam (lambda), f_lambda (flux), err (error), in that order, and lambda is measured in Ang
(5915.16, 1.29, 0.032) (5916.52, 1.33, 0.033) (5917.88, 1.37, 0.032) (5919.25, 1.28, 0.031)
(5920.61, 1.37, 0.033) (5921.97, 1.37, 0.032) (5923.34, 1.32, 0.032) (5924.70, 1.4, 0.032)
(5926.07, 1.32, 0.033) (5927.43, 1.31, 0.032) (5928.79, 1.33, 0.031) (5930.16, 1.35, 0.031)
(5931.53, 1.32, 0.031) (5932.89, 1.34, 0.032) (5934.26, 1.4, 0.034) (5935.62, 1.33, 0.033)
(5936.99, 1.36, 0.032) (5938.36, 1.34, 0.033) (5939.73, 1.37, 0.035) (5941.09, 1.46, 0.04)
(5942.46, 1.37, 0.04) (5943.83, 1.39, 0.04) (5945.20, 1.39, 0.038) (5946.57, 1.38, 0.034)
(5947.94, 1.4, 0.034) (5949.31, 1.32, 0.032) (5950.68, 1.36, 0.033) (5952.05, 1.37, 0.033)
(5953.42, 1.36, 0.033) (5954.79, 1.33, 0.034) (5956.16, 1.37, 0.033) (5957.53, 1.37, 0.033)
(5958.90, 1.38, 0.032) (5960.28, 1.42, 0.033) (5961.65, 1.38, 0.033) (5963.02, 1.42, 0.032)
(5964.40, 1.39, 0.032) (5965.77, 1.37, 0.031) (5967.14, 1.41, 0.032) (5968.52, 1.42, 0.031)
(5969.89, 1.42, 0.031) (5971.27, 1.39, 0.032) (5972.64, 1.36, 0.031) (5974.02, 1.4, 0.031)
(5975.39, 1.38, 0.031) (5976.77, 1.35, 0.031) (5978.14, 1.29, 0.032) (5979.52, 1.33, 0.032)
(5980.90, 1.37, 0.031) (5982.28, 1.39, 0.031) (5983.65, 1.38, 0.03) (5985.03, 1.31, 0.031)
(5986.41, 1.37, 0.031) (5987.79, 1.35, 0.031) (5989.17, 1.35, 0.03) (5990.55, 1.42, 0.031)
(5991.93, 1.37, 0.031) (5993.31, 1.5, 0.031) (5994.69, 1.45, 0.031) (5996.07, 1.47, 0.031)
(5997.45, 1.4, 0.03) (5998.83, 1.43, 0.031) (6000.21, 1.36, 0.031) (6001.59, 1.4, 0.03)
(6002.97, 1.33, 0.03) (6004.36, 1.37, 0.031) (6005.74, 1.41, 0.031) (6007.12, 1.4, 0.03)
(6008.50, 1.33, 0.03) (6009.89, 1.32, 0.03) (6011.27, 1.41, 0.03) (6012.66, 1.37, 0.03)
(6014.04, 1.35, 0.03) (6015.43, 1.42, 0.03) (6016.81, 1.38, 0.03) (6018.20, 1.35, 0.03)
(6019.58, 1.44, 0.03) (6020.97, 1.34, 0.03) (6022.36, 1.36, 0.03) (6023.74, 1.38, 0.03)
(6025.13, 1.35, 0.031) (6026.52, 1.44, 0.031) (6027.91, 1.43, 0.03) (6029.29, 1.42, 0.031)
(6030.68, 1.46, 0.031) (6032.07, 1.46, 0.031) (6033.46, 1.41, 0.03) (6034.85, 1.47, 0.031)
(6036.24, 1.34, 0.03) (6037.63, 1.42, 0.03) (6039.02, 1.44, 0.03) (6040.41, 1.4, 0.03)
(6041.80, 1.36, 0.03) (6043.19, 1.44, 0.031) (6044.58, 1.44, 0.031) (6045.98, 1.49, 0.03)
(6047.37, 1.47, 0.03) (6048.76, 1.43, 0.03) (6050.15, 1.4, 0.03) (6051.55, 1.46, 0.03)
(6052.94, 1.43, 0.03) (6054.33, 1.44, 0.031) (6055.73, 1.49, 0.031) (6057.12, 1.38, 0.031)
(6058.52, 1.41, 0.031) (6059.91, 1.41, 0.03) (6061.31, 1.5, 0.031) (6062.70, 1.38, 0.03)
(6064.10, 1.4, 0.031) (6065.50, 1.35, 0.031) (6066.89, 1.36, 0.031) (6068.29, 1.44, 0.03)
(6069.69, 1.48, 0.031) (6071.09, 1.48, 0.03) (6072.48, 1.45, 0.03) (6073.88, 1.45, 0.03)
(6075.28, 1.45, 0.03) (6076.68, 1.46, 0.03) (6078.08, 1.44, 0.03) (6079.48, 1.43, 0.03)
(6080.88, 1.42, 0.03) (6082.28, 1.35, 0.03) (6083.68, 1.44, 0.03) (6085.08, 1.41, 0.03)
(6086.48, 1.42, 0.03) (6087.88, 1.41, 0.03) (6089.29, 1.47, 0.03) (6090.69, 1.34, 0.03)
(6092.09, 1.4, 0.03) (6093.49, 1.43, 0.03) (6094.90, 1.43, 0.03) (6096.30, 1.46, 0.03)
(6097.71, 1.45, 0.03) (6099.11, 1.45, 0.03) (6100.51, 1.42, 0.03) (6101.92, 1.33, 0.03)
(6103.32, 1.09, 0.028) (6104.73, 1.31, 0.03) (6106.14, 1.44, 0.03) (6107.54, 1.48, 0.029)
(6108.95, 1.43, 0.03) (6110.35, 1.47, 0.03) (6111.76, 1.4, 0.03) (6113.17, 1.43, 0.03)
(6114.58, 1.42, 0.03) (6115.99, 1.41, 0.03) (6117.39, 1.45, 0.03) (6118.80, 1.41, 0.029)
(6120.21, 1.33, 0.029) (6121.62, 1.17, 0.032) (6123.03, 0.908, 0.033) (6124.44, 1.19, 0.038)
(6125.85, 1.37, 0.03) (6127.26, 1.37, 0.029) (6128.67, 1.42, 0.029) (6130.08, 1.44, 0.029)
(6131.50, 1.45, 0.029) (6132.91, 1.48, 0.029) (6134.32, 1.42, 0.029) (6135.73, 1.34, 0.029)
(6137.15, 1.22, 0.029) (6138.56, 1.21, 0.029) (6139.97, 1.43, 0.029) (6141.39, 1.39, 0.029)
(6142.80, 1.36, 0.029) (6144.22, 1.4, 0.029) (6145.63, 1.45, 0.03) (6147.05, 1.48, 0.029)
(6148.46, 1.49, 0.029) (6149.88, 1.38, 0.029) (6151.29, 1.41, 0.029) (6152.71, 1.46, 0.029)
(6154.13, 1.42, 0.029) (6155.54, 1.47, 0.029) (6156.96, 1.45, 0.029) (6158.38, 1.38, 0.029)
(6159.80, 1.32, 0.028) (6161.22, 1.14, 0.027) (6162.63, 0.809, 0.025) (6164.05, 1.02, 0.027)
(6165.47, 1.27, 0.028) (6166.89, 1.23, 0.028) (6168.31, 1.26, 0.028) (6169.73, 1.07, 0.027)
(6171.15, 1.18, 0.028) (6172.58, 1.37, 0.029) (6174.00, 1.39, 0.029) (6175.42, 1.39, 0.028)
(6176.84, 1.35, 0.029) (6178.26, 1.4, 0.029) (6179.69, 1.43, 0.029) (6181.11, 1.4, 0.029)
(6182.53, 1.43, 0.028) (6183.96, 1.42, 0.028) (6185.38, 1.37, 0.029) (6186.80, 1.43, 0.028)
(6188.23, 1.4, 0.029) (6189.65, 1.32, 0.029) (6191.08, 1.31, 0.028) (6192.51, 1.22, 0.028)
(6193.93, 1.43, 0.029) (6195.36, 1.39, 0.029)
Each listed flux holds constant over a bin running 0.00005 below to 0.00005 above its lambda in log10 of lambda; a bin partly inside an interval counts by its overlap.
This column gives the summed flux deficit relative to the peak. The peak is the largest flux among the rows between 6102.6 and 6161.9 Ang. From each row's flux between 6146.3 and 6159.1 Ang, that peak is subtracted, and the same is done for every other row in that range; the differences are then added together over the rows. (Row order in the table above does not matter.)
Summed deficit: -0.5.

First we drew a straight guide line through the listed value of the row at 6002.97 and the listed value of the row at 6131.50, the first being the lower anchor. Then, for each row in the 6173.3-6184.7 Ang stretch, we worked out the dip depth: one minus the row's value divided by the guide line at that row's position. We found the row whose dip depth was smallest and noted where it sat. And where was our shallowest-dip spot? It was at 6179.69 Ang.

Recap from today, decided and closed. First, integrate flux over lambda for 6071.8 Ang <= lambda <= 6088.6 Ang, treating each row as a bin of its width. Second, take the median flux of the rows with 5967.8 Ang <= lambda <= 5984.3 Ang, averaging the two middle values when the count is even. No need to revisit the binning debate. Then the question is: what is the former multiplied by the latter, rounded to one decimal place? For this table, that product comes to 33.1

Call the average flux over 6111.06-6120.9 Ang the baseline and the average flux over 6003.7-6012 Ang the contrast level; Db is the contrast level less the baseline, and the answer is -0.03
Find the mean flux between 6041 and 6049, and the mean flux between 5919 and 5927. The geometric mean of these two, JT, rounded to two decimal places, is 1.39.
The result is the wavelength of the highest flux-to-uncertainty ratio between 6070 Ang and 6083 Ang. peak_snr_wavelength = 6071.09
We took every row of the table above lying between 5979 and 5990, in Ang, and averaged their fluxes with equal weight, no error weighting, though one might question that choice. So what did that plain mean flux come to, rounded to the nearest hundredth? 1.36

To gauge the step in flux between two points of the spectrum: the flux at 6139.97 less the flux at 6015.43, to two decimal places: 0.01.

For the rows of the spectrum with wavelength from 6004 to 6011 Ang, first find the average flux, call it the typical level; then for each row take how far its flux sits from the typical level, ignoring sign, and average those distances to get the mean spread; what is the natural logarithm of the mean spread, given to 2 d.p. -3.42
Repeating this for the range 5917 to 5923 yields -3.39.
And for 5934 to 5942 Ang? -3.34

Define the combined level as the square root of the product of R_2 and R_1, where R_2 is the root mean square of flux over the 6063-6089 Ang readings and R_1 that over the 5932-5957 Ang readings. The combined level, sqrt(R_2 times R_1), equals 1.40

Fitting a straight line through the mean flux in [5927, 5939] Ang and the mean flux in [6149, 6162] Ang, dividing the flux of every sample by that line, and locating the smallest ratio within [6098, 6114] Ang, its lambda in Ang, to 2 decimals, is 6103.32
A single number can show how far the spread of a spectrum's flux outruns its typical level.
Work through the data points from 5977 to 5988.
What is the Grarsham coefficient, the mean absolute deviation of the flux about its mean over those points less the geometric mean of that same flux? -1.32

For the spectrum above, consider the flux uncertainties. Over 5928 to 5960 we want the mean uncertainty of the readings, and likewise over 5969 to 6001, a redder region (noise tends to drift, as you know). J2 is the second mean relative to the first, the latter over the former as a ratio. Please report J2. 0.91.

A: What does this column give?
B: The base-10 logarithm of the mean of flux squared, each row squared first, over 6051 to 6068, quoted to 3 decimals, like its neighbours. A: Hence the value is 0.304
